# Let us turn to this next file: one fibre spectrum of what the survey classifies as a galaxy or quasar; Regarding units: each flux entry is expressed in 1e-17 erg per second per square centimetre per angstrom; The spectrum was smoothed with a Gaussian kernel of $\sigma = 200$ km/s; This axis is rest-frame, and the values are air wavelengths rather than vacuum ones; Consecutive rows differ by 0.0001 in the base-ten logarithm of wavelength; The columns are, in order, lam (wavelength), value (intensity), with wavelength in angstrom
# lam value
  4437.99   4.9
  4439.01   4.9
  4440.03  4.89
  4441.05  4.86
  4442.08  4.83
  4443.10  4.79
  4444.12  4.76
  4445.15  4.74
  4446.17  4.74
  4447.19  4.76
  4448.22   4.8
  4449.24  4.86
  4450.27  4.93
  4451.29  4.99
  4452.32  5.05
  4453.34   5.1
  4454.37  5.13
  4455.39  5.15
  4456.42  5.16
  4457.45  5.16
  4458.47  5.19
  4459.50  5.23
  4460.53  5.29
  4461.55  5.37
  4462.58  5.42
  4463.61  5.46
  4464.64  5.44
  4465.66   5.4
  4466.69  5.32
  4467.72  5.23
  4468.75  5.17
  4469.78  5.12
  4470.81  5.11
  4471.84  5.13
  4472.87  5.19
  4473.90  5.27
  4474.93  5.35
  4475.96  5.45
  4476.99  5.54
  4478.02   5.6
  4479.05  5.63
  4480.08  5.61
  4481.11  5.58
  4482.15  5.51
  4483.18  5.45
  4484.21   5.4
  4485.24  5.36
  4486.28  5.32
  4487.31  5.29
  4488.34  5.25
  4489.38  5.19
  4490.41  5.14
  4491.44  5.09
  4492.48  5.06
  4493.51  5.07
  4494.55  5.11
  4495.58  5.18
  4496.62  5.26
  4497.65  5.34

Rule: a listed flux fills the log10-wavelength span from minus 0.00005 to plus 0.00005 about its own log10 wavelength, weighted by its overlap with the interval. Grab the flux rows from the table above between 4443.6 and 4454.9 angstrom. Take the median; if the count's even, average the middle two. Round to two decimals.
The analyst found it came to 4.86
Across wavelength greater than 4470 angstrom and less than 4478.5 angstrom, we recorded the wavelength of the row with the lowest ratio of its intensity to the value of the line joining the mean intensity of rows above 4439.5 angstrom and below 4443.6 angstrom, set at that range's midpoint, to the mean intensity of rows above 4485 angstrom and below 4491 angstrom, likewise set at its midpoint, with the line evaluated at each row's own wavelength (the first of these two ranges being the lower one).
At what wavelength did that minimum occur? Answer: 4470.81 angstrom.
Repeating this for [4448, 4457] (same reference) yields 4448.22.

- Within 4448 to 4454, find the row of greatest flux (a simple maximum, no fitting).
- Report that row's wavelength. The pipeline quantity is 4453.34 angstrom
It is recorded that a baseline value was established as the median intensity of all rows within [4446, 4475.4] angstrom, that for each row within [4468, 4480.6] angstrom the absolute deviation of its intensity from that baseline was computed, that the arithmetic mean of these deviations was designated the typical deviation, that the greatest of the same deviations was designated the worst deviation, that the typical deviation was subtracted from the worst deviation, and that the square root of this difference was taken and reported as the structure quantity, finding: 0.51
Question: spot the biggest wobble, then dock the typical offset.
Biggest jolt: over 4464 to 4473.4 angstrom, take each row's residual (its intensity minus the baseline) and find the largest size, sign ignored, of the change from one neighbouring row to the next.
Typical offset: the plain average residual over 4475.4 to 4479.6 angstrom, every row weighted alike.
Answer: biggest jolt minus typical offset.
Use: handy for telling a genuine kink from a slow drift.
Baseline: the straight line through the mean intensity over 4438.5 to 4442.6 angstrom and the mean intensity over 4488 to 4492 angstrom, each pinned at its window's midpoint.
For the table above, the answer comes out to -0.37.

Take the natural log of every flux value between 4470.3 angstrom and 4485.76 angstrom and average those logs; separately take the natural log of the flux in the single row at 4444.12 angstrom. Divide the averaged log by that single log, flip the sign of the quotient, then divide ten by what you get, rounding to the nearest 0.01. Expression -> -9.24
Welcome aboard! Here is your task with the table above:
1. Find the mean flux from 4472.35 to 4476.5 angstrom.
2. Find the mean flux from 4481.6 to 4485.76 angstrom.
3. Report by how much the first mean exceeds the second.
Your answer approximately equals -0.11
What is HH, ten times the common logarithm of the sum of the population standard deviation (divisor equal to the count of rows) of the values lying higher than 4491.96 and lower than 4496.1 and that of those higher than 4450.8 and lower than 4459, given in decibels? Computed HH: -9.6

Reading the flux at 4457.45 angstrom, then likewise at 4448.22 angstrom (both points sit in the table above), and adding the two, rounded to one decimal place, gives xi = 10.0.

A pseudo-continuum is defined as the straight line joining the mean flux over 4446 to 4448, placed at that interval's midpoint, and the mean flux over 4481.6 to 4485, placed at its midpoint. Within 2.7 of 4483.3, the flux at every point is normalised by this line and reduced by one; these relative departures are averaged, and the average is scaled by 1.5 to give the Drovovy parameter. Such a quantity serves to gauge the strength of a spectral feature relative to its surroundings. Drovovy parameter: 0.002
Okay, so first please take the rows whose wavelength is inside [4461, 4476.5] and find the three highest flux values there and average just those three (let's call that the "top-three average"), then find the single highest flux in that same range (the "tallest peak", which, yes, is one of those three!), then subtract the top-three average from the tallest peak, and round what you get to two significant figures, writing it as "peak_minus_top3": 0.010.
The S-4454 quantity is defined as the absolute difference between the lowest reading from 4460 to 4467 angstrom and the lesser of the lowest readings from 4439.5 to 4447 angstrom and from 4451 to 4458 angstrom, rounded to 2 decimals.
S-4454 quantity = 0.55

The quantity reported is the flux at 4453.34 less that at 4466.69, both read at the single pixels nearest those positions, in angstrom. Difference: -0.22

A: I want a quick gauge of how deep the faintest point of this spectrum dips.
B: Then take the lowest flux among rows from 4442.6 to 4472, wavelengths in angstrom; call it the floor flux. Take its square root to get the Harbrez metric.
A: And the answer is 2.18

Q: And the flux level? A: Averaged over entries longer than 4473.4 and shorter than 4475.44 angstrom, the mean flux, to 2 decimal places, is 5.31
